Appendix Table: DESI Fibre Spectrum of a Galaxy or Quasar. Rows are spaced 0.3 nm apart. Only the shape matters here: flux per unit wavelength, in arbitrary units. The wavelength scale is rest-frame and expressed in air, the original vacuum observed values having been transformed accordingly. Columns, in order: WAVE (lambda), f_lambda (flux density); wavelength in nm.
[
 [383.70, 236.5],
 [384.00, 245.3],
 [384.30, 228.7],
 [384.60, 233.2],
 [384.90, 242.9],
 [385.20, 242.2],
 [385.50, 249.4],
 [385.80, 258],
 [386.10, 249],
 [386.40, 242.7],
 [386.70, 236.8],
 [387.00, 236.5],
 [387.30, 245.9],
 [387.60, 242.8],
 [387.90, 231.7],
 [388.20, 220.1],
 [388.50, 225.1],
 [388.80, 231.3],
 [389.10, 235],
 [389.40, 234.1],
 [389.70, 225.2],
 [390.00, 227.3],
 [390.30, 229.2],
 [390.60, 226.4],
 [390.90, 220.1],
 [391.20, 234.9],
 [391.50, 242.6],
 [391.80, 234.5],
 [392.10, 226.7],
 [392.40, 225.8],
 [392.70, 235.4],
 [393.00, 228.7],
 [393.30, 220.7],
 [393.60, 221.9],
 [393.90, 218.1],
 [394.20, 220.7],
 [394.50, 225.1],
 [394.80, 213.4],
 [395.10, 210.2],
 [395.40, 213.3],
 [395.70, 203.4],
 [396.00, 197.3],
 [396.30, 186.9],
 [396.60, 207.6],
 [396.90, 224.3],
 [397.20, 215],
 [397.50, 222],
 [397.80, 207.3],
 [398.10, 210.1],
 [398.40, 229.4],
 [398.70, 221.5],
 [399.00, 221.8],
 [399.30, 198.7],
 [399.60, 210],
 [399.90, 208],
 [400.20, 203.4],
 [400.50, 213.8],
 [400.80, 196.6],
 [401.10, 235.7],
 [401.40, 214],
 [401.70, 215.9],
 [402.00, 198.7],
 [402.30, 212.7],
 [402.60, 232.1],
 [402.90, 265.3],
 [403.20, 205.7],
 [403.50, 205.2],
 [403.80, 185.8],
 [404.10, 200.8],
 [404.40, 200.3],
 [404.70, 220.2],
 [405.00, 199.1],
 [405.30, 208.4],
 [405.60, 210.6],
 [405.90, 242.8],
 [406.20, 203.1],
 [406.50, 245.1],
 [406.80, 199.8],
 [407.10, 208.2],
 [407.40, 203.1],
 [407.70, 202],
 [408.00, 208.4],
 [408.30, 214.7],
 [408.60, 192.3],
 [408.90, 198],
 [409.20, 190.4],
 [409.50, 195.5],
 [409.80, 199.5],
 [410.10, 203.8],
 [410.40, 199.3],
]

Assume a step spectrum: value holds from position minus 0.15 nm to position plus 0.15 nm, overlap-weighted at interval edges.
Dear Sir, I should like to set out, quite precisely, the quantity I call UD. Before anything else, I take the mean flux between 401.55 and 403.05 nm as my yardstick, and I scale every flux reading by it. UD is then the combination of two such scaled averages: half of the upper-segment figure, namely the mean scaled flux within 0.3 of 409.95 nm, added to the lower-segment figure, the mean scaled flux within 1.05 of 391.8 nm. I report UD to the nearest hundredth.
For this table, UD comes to 1.48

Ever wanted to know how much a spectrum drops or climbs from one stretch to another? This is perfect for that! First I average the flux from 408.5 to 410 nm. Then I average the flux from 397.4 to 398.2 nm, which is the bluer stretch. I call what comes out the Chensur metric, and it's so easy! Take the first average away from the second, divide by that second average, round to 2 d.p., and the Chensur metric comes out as 0.08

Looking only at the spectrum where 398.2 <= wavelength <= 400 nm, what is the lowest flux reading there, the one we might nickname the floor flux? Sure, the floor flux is 198.7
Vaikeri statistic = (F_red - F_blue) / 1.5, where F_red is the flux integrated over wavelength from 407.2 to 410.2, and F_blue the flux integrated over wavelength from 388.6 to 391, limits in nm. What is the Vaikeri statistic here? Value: 36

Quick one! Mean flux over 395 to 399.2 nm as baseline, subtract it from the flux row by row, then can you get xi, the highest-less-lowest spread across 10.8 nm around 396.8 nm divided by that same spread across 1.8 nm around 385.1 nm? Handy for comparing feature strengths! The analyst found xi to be 1.9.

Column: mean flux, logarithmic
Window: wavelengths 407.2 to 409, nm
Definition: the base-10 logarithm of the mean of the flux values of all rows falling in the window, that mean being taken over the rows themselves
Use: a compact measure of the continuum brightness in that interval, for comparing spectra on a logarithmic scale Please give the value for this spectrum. 2.308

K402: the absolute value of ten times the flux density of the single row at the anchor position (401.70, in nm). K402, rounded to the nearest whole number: 2159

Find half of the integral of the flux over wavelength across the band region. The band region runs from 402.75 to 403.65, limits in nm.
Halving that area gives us 101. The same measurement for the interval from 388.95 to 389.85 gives 104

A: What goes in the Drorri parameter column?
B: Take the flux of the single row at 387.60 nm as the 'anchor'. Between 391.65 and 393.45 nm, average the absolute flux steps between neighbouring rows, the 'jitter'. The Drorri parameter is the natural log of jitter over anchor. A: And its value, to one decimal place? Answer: -3.6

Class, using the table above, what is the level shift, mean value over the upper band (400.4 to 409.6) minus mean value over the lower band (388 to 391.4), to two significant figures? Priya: -18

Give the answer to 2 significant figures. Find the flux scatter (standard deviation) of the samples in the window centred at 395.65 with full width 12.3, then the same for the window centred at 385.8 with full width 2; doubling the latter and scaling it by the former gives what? 1.1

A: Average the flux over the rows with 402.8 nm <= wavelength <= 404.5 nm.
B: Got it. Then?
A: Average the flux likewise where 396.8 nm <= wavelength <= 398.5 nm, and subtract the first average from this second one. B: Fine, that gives 8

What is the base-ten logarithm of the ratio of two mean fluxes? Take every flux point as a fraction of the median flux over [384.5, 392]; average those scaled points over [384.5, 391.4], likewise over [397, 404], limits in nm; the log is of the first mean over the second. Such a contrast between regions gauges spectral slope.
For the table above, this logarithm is 0.04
